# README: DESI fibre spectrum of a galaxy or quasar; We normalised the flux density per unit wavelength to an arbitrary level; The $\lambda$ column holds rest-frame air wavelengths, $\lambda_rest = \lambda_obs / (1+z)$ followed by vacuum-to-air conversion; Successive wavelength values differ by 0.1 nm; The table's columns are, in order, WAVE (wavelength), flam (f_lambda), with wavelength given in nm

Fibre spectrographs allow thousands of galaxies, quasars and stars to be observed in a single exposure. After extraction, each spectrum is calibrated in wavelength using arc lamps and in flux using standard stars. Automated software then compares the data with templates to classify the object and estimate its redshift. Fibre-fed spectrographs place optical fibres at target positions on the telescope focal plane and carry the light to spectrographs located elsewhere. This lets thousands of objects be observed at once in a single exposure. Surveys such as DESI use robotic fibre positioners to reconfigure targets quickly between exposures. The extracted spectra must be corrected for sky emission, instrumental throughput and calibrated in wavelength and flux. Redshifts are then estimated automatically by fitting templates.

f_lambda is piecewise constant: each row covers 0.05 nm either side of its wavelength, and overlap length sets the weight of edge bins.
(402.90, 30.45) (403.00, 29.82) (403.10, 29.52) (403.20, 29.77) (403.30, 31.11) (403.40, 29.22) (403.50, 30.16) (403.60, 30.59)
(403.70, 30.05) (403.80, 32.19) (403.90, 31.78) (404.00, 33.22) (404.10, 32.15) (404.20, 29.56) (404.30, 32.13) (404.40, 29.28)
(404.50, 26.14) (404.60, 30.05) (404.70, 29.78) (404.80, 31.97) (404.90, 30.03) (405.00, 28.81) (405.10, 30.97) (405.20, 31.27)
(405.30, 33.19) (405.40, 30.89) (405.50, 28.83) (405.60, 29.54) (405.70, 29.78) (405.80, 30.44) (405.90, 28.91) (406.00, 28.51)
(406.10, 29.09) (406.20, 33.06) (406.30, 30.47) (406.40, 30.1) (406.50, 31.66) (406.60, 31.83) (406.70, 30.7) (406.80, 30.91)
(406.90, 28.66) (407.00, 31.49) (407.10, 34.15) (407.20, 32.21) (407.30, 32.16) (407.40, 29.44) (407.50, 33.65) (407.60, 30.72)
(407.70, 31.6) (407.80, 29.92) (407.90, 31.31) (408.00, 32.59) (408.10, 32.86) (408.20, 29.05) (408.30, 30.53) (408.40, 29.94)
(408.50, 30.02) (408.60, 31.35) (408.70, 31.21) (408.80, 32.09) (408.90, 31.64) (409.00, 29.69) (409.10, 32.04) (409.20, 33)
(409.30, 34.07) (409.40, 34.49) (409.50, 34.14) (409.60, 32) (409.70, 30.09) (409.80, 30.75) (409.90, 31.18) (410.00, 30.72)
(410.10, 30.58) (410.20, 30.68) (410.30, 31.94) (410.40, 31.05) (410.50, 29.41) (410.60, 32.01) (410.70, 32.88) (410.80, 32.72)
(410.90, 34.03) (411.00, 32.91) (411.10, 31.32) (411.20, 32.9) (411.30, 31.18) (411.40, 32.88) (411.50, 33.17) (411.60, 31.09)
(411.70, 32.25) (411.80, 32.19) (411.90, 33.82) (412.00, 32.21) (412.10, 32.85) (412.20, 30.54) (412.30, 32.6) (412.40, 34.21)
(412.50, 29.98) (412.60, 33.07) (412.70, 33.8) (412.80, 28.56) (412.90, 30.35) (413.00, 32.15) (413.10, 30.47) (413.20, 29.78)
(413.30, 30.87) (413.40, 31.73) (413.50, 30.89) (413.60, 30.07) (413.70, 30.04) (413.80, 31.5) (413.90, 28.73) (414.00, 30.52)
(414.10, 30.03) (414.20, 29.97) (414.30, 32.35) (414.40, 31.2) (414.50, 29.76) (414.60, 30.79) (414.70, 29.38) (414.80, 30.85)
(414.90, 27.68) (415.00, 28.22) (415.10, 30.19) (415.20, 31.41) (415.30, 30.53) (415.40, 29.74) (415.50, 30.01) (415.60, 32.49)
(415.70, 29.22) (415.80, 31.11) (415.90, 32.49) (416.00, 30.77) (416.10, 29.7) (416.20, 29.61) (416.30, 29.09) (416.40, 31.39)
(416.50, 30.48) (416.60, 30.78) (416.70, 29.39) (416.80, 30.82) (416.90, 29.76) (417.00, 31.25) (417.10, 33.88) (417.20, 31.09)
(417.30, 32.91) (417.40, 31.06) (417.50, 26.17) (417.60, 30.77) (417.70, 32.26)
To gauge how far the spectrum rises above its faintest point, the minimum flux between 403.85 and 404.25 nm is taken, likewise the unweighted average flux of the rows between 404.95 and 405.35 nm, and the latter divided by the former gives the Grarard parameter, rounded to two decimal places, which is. 1.05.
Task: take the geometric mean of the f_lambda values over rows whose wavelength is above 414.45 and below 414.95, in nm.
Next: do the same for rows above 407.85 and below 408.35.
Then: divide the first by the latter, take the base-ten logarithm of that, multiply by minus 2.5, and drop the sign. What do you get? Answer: 0.056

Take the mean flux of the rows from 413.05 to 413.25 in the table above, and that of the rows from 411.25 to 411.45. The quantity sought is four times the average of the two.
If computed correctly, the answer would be 124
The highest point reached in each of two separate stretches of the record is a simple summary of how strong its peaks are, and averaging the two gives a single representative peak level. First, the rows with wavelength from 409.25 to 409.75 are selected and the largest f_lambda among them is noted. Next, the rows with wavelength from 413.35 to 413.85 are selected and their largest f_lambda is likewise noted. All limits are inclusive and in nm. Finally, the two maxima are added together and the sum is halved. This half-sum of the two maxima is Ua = 33.1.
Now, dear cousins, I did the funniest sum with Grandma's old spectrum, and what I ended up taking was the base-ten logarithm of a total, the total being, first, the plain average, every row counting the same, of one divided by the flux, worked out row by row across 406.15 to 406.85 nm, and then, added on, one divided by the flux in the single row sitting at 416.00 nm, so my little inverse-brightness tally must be -1.190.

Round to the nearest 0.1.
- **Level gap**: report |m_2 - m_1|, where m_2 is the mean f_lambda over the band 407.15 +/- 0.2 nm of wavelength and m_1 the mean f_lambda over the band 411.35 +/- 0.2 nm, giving 0.0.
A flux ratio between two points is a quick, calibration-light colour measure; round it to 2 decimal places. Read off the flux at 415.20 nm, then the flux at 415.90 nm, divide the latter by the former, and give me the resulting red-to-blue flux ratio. 1.03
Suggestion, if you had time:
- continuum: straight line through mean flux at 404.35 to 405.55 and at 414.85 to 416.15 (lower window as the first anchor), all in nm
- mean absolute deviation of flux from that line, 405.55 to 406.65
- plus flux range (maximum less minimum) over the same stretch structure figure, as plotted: 5.6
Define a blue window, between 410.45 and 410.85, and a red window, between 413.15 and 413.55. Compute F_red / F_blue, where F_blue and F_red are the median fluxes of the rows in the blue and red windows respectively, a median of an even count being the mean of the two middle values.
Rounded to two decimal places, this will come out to 0.95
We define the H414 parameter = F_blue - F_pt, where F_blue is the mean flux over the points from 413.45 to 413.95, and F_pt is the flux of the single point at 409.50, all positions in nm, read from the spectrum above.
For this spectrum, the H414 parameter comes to -3.9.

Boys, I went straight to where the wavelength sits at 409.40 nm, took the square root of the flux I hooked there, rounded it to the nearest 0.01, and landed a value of 5.87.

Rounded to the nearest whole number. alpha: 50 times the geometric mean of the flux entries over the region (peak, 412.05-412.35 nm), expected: 1599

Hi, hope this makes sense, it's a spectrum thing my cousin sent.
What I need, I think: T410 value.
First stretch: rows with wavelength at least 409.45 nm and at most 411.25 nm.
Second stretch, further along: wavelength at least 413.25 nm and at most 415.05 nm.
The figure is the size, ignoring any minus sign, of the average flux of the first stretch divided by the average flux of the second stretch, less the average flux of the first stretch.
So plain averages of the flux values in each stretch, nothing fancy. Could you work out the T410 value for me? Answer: 30.7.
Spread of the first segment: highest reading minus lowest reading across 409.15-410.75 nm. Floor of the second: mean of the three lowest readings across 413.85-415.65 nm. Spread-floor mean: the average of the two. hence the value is 16.6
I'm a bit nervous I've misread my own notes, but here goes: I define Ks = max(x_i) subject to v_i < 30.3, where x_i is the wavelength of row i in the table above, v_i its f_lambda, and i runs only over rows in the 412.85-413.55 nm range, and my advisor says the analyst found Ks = 413.20 nm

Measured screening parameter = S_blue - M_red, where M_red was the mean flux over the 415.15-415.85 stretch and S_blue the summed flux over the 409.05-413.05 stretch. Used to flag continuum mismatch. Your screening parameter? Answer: 1251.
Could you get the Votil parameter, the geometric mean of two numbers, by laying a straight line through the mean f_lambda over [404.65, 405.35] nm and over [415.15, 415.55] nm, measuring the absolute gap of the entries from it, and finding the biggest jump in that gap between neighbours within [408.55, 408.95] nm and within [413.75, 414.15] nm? 1.2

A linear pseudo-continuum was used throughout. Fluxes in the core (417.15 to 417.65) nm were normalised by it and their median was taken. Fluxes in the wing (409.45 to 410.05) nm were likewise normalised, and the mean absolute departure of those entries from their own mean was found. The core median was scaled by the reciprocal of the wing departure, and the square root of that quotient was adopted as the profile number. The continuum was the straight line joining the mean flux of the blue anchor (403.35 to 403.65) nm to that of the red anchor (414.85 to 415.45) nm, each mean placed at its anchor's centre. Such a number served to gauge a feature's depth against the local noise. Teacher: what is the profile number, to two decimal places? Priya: 5.45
